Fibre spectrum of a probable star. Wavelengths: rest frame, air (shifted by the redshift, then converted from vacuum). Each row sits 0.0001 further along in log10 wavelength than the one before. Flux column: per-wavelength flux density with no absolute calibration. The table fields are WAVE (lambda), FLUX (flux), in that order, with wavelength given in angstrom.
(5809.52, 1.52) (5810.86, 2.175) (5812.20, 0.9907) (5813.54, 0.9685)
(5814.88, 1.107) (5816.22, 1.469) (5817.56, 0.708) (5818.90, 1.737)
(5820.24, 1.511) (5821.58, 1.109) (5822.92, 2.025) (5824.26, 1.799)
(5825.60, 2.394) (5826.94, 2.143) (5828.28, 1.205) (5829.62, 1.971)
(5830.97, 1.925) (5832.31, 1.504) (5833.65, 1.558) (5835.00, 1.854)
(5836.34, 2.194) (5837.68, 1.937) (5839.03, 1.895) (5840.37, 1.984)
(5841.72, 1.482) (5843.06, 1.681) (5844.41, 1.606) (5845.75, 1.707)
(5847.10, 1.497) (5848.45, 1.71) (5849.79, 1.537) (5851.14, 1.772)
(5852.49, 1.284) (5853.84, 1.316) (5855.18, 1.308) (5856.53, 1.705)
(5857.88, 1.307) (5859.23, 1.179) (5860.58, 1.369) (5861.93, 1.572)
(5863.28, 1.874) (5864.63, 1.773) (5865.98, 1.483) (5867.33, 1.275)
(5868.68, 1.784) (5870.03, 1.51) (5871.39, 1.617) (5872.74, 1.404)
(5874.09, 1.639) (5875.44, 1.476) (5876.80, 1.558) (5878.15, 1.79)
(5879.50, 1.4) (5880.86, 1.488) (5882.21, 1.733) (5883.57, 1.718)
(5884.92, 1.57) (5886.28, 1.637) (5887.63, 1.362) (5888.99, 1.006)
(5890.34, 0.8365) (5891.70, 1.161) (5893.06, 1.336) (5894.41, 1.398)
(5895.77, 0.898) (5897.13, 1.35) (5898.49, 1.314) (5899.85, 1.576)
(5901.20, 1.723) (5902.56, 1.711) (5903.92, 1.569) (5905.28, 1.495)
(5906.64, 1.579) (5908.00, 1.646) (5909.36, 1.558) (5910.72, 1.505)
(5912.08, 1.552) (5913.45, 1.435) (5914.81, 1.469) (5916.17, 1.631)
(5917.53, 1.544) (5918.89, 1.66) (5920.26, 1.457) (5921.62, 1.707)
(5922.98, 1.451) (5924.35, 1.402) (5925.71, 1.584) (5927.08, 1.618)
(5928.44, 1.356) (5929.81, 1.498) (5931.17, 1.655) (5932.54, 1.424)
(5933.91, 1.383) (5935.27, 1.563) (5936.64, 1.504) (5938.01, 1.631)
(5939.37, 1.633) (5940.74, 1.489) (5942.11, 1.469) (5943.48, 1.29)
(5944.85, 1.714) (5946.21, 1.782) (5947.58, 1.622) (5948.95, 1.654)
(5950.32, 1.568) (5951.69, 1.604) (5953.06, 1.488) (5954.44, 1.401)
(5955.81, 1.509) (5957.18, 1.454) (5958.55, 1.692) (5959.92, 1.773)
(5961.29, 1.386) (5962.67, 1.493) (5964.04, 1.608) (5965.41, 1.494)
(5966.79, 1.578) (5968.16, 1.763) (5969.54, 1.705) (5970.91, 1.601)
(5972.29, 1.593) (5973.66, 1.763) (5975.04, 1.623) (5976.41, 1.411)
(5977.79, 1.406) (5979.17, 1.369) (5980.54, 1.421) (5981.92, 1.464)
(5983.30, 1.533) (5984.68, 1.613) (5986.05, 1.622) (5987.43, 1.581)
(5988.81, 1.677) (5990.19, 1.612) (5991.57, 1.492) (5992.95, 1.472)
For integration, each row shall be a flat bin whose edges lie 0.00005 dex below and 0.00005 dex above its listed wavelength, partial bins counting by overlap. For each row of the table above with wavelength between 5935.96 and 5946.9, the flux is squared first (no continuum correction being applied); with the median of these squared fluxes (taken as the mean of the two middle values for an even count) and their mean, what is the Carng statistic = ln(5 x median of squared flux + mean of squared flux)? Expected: 2.69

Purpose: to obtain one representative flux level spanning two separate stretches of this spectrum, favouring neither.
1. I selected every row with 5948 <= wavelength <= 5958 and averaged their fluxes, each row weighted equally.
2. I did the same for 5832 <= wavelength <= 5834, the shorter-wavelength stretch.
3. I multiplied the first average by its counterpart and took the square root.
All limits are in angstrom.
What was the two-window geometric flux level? 1.53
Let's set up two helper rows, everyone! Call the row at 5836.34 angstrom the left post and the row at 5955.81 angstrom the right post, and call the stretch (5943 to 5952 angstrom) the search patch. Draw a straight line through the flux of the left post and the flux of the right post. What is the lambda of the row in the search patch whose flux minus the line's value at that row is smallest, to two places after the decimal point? 5943.48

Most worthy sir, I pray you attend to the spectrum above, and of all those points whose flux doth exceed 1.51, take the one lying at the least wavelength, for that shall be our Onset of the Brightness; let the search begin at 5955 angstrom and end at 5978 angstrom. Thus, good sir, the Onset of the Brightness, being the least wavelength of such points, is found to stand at 5958.55 angstrom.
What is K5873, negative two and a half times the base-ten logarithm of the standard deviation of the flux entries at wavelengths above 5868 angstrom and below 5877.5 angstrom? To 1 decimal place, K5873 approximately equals 2.3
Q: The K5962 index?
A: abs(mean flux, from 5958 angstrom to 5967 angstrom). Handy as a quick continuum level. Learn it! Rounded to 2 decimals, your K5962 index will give 1.57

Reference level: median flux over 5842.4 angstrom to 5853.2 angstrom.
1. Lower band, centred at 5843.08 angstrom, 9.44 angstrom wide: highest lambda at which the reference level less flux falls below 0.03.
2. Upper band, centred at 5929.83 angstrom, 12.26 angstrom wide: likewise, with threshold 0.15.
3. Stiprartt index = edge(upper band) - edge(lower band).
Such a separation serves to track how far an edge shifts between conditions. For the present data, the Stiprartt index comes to 89.5 angstrom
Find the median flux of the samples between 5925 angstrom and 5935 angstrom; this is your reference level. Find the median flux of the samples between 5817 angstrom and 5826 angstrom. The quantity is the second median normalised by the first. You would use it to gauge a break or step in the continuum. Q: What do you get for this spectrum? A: 1.16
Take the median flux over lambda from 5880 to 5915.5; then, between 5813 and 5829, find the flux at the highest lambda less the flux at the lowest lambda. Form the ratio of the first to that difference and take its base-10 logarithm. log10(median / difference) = 0.80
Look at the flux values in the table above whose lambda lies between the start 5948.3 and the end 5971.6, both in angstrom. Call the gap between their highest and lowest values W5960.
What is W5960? 0.39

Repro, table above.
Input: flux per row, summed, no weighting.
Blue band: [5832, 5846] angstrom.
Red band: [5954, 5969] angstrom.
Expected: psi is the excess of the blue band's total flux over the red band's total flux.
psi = 2.3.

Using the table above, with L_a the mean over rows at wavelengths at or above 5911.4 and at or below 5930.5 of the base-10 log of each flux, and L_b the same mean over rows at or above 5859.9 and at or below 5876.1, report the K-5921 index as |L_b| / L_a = 1.1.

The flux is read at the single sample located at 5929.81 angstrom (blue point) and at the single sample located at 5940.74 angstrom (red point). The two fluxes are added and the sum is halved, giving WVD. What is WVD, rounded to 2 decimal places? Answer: 1.49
